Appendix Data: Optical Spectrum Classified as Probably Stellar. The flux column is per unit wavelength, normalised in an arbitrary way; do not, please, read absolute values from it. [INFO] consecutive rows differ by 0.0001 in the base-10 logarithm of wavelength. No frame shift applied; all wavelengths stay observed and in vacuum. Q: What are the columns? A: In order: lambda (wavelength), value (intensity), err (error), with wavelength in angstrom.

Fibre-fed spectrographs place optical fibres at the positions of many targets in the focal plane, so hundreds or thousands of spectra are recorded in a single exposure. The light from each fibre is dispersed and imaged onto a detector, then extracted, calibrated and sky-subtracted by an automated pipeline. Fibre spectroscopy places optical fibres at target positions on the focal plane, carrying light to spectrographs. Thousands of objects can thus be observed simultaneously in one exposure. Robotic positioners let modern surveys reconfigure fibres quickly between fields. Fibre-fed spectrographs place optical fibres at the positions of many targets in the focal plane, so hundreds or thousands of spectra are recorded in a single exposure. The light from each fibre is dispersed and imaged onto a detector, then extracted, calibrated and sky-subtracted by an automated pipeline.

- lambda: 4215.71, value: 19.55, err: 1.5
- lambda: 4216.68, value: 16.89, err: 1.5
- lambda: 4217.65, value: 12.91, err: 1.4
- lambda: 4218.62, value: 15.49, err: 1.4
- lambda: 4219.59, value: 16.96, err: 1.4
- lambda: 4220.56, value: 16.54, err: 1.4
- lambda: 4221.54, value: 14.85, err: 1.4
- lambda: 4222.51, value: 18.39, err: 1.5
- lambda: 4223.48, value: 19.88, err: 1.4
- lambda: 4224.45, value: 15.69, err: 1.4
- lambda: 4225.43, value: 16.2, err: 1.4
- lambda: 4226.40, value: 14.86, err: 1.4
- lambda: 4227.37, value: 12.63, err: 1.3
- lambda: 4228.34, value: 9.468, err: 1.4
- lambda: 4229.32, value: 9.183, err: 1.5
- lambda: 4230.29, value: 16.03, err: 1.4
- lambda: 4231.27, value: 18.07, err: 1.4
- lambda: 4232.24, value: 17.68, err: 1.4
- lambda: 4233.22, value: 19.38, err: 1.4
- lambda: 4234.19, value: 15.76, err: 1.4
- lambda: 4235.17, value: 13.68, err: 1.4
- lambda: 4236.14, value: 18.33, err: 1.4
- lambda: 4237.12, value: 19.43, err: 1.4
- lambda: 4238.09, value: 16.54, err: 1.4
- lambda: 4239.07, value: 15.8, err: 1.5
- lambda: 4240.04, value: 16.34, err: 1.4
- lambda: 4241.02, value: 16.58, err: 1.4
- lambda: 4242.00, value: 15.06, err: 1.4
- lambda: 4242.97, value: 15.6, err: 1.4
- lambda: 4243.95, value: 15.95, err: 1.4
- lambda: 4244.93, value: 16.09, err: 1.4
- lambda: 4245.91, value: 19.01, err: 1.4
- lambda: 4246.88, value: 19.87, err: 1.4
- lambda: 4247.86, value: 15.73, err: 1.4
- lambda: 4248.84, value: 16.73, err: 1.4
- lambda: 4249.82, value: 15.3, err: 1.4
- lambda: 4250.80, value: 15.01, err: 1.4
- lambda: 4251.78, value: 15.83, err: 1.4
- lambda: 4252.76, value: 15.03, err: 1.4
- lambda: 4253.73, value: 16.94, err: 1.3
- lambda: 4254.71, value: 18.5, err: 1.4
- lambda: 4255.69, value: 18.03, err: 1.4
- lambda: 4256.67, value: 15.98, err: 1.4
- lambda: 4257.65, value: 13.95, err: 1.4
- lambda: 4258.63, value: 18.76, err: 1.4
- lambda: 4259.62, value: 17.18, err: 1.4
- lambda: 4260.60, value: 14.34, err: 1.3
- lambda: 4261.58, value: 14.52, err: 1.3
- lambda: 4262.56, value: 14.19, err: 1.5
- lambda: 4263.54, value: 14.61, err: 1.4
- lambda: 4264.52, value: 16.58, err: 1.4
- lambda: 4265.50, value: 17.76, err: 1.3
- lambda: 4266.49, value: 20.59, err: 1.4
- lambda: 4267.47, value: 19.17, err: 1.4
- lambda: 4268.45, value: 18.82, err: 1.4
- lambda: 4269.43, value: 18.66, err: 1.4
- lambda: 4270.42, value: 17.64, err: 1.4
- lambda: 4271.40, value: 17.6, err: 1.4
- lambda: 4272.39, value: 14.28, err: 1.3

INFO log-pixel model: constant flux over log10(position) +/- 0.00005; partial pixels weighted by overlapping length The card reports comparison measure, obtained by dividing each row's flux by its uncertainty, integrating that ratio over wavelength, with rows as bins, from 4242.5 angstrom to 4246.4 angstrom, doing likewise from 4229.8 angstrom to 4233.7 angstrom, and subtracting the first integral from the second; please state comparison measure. 3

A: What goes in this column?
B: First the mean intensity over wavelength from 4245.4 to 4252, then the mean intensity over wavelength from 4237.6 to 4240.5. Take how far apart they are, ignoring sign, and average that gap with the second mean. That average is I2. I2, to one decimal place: 8.4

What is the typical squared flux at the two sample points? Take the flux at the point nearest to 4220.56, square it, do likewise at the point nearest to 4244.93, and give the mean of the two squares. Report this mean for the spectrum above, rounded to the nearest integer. 266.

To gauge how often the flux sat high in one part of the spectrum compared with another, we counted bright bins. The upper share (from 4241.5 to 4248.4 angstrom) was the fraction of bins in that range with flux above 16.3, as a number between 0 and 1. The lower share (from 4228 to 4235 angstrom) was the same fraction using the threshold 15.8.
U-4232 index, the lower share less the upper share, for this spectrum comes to 0.29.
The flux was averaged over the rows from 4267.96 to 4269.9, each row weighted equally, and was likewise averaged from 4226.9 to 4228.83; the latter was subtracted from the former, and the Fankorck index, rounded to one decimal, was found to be 7.7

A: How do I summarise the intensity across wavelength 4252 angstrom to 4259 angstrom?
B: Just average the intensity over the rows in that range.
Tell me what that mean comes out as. 16.7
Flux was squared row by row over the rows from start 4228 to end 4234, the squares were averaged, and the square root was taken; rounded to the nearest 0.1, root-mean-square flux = 15.5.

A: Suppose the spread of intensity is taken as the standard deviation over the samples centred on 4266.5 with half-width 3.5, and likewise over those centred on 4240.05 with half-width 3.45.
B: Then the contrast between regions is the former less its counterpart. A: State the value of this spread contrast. 0.5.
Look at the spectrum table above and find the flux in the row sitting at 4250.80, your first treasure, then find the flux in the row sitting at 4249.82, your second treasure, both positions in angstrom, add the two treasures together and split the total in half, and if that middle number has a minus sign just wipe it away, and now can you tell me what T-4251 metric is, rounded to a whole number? 15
